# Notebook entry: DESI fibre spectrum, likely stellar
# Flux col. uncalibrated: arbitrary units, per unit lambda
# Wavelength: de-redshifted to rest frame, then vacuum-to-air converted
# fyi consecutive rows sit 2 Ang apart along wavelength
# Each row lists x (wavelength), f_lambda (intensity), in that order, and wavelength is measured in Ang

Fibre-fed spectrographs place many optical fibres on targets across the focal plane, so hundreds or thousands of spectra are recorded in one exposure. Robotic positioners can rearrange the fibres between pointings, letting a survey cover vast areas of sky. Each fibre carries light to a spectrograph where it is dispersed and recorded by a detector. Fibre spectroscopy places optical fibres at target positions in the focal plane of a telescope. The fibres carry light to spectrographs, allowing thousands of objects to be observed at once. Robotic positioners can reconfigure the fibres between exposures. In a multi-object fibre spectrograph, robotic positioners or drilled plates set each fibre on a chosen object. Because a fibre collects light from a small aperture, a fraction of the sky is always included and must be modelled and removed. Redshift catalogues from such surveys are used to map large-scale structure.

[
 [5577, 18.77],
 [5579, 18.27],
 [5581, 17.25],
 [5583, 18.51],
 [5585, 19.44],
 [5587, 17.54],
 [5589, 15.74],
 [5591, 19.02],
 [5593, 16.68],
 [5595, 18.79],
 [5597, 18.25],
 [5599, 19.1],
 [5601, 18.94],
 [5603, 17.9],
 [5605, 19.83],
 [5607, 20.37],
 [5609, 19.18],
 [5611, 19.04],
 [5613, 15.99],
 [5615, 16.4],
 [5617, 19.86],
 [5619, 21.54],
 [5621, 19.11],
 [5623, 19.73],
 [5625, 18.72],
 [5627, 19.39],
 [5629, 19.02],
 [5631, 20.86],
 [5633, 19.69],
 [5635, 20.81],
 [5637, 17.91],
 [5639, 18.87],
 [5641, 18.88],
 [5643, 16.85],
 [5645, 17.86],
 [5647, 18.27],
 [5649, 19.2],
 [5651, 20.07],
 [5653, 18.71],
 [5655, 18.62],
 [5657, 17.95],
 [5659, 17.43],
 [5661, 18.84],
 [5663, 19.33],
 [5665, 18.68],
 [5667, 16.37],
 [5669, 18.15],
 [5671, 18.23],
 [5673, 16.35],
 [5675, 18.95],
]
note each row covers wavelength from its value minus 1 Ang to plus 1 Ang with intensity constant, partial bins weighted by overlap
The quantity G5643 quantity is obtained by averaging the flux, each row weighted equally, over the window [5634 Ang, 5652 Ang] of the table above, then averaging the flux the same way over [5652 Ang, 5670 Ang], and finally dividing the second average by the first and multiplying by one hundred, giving 97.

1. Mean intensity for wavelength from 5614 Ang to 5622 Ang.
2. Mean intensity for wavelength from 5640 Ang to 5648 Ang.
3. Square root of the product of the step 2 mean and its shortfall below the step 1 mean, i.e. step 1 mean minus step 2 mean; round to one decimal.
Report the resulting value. 4.8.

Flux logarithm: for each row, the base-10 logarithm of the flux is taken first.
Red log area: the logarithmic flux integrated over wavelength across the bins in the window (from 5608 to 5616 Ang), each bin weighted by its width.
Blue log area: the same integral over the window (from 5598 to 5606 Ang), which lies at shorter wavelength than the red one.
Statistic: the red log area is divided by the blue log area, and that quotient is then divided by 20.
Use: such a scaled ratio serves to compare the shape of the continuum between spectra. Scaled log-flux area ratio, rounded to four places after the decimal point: 0.0488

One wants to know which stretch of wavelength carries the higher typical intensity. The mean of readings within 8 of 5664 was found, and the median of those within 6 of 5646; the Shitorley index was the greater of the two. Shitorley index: 18.6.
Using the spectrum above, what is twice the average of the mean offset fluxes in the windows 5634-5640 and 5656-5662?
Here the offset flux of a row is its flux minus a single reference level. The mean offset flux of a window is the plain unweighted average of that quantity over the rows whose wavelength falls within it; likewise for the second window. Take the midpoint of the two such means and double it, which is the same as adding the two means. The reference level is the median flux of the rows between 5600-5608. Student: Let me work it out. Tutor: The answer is -1.5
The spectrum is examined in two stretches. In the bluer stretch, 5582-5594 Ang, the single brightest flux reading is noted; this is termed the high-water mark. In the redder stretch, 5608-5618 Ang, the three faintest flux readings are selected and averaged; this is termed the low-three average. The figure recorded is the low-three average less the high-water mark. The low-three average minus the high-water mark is -2.3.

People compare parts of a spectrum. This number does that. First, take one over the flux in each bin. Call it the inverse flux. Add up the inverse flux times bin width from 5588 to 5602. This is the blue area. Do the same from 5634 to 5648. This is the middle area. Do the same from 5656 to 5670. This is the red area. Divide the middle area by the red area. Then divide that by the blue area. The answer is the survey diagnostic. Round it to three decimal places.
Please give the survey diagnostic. 1.259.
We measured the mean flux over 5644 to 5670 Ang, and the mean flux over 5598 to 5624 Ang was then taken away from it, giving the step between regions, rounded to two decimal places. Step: -0.58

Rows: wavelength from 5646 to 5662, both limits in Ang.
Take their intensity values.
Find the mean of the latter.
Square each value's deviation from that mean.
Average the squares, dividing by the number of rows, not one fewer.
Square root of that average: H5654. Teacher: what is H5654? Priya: 0.75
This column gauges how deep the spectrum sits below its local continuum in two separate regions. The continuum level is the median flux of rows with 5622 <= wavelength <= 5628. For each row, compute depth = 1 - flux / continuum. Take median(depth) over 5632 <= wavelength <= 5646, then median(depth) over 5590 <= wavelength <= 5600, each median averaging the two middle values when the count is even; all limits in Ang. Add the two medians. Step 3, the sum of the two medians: 0.06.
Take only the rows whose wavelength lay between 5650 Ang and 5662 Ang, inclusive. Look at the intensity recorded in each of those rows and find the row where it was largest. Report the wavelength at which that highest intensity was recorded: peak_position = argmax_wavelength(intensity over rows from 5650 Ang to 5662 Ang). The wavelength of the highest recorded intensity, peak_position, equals 5651 Ang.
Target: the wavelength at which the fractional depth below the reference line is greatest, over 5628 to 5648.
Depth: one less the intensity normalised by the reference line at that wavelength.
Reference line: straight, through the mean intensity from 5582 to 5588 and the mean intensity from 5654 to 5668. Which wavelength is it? 5643 Ang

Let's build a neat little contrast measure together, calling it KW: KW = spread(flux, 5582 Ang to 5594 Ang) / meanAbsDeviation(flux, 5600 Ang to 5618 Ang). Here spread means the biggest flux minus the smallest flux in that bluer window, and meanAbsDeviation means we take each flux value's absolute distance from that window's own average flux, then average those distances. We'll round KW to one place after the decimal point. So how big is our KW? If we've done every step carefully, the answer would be 3.0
